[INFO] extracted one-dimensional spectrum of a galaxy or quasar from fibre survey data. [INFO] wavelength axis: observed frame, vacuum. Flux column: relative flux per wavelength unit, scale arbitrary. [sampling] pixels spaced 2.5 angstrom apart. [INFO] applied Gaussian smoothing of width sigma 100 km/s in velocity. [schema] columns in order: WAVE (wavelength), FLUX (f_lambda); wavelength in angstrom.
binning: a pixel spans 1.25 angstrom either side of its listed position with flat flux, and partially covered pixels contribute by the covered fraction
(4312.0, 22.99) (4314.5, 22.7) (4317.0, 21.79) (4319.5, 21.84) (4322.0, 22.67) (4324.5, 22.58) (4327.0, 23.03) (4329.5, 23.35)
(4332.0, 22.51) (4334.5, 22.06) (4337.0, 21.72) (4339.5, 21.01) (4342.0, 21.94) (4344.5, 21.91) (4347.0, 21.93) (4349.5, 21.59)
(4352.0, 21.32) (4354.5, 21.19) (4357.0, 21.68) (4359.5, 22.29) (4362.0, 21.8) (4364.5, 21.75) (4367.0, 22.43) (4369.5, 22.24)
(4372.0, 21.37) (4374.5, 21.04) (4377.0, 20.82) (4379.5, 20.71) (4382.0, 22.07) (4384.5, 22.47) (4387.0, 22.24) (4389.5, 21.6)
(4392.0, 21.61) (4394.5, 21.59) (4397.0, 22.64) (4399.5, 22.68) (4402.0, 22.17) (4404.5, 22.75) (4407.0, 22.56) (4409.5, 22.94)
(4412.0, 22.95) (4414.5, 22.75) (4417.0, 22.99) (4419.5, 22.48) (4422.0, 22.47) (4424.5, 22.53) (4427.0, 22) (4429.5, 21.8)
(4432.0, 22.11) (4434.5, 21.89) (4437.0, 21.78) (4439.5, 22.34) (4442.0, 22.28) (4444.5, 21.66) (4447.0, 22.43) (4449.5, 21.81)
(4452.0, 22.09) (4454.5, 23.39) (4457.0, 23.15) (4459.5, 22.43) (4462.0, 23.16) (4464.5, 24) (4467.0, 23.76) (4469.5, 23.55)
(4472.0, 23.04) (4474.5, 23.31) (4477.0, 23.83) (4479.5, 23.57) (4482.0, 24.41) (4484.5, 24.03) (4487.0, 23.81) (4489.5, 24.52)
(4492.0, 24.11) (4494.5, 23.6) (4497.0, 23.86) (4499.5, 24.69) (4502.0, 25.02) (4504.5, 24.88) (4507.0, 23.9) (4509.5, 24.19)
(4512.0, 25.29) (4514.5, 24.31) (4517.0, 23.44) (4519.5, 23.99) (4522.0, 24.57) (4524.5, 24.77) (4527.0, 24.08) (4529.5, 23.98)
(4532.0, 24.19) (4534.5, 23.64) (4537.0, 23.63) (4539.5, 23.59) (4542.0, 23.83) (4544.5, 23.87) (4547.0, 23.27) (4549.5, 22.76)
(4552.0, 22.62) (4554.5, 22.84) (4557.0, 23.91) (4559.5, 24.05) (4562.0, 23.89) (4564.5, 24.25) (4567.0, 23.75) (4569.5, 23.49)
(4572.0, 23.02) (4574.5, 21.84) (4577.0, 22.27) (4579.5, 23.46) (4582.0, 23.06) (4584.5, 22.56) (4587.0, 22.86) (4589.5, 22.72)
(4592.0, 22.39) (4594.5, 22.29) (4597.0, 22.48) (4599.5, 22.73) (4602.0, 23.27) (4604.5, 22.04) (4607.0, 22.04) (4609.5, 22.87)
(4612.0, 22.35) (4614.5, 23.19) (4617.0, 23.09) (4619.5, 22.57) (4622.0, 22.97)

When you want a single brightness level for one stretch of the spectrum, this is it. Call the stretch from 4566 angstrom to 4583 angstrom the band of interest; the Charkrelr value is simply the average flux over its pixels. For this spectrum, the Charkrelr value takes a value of 23.0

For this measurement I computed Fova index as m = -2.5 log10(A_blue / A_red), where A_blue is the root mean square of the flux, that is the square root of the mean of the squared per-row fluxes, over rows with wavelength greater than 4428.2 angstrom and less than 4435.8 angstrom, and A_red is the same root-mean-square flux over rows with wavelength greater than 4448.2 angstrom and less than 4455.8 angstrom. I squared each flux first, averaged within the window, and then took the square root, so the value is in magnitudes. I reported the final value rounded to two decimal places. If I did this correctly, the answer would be 0.02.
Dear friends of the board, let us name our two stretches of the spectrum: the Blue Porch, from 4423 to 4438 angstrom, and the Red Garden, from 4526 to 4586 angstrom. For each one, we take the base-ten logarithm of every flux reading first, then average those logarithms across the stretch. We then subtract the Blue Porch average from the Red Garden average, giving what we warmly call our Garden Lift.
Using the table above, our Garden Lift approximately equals 0.026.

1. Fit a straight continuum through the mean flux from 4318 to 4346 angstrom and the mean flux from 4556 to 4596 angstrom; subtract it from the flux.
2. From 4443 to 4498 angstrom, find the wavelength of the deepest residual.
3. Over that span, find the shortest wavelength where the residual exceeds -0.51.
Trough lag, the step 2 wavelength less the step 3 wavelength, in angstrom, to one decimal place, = -2.5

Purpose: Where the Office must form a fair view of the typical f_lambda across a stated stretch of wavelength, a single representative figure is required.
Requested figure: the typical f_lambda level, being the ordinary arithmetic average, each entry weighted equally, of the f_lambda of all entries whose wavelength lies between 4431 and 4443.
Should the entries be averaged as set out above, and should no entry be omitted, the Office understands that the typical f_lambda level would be 22.08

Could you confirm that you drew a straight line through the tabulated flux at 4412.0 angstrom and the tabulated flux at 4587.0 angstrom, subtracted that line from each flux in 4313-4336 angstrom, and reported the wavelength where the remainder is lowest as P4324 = 4317.0 angstrom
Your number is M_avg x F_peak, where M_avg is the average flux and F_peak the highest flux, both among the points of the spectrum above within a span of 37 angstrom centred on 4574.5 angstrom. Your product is 562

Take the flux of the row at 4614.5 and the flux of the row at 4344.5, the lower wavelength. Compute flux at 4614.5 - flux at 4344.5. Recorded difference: 1.3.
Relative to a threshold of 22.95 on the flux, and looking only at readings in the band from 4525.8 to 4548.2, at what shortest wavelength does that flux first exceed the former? 4527.0 angstrom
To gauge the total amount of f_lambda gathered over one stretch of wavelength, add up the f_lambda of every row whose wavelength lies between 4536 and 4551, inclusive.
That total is 141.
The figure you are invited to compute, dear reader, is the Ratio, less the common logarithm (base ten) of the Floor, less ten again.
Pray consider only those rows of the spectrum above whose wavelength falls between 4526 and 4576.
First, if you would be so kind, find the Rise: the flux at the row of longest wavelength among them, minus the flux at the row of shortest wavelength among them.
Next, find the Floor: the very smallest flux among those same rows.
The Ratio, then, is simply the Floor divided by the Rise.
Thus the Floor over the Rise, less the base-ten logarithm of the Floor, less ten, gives -21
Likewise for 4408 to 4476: 47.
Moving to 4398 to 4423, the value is -117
